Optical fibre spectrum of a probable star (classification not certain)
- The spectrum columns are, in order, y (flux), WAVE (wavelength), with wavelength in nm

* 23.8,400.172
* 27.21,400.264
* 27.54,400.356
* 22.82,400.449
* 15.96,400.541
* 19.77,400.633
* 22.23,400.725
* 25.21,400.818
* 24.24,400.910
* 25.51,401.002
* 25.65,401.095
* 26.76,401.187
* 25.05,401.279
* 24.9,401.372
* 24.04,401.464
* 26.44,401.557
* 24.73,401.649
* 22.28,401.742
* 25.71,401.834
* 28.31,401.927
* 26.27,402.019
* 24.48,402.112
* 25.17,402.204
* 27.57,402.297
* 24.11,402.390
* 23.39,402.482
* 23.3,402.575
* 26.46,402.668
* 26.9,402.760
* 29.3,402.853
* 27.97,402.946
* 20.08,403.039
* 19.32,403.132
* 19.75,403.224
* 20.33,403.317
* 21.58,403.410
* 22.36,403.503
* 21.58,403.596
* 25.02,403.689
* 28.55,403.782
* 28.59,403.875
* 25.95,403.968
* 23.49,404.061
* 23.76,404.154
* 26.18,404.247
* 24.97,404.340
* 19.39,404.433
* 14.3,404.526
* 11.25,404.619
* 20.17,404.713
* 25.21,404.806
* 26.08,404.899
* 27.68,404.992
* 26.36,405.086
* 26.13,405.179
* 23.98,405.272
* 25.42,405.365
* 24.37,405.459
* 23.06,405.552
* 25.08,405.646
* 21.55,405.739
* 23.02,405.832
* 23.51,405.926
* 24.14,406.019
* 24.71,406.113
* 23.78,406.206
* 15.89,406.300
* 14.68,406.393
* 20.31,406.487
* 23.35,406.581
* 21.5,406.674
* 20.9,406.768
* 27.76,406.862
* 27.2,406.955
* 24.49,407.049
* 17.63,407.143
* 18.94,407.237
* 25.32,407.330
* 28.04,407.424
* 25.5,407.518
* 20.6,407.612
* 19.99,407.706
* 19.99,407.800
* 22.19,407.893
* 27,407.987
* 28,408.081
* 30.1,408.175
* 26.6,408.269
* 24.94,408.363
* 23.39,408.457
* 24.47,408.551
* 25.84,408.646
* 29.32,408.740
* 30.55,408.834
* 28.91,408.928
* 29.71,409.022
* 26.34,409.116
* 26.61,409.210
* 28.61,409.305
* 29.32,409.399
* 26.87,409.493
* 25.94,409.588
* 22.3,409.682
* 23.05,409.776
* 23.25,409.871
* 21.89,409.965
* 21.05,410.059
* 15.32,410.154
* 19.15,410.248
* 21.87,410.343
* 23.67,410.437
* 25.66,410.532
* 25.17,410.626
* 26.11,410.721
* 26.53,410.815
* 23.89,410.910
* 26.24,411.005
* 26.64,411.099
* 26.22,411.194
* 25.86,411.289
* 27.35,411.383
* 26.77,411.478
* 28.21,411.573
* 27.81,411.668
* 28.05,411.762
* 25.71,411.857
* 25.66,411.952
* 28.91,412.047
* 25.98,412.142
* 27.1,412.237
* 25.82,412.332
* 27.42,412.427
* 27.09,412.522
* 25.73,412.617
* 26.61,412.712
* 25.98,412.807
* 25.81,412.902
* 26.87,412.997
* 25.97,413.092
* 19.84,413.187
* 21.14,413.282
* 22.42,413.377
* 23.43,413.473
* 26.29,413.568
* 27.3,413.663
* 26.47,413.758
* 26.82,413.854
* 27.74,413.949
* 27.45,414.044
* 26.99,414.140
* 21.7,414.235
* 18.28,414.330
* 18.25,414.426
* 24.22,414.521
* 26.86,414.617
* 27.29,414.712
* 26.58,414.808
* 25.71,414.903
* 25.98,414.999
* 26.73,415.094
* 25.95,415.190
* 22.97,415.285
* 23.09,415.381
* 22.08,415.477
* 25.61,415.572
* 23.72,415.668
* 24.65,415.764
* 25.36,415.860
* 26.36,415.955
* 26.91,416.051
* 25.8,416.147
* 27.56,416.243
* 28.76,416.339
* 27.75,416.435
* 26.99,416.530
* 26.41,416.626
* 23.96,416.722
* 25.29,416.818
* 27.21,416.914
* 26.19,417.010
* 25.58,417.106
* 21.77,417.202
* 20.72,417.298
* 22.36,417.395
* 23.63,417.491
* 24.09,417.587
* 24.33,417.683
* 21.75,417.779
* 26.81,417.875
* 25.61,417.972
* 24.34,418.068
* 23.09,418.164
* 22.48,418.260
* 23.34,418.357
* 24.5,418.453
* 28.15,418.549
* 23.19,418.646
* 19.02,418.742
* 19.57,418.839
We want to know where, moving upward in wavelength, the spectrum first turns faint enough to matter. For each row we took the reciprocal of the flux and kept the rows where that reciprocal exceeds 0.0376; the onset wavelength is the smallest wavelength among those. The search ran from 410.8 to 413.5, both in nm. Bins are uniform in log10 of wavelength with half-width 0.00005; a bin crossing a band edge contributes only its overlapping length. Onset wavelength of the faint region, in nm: 410.815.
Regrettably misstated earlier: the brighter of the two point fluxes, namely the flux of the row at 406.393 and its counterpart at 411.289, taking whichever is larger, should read 25.9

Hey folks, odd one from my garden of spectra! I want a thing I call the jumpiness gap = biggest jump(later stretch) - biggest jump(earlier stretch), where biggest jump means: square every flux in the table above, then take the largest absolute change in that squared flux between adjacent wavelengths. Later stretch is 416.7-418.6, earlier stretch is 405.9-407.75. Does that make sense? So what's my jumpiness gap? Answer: -88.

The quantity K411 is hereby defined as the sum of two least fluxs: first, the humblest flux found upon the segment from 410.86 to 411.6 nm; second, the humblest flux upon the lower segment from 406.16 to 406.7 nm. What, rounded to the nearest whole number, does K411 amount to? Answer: 39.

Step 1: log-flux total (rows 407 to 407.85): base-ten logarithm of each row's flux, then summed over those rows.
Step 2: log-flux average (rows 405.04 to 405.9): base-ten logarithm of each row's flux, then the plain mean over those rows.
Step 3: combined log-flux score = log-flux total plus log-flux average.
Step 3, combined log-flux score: 13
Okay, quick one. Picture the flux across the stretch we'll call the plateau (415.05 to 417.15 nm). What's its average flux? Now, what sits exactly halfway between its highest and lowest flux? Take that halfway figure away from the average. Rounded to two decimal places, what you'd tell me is 0.26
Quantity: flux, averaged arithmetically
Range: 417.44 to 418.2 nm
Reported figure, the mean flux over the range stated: 24.2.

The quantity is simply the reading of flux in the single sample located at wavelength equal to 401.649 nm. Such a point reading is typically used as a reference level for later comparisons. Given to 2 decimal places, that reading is 24.73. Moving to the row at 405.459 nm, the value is 24.37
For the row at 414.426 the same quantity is 18.25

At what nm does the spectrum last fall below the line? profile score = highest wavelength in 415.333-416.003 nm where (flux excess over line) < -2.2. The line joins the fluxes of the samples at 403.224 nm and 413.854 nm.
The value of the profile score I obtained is 415.860 nm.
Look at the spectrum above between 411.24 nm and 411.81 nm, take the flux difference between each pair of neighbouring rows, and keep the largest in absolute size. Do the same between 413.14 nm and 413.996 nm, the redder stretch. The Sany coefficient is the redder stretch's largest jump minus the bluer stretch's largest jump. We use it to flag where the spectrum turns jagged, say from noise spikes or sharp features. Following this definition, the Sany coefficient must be 1.4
